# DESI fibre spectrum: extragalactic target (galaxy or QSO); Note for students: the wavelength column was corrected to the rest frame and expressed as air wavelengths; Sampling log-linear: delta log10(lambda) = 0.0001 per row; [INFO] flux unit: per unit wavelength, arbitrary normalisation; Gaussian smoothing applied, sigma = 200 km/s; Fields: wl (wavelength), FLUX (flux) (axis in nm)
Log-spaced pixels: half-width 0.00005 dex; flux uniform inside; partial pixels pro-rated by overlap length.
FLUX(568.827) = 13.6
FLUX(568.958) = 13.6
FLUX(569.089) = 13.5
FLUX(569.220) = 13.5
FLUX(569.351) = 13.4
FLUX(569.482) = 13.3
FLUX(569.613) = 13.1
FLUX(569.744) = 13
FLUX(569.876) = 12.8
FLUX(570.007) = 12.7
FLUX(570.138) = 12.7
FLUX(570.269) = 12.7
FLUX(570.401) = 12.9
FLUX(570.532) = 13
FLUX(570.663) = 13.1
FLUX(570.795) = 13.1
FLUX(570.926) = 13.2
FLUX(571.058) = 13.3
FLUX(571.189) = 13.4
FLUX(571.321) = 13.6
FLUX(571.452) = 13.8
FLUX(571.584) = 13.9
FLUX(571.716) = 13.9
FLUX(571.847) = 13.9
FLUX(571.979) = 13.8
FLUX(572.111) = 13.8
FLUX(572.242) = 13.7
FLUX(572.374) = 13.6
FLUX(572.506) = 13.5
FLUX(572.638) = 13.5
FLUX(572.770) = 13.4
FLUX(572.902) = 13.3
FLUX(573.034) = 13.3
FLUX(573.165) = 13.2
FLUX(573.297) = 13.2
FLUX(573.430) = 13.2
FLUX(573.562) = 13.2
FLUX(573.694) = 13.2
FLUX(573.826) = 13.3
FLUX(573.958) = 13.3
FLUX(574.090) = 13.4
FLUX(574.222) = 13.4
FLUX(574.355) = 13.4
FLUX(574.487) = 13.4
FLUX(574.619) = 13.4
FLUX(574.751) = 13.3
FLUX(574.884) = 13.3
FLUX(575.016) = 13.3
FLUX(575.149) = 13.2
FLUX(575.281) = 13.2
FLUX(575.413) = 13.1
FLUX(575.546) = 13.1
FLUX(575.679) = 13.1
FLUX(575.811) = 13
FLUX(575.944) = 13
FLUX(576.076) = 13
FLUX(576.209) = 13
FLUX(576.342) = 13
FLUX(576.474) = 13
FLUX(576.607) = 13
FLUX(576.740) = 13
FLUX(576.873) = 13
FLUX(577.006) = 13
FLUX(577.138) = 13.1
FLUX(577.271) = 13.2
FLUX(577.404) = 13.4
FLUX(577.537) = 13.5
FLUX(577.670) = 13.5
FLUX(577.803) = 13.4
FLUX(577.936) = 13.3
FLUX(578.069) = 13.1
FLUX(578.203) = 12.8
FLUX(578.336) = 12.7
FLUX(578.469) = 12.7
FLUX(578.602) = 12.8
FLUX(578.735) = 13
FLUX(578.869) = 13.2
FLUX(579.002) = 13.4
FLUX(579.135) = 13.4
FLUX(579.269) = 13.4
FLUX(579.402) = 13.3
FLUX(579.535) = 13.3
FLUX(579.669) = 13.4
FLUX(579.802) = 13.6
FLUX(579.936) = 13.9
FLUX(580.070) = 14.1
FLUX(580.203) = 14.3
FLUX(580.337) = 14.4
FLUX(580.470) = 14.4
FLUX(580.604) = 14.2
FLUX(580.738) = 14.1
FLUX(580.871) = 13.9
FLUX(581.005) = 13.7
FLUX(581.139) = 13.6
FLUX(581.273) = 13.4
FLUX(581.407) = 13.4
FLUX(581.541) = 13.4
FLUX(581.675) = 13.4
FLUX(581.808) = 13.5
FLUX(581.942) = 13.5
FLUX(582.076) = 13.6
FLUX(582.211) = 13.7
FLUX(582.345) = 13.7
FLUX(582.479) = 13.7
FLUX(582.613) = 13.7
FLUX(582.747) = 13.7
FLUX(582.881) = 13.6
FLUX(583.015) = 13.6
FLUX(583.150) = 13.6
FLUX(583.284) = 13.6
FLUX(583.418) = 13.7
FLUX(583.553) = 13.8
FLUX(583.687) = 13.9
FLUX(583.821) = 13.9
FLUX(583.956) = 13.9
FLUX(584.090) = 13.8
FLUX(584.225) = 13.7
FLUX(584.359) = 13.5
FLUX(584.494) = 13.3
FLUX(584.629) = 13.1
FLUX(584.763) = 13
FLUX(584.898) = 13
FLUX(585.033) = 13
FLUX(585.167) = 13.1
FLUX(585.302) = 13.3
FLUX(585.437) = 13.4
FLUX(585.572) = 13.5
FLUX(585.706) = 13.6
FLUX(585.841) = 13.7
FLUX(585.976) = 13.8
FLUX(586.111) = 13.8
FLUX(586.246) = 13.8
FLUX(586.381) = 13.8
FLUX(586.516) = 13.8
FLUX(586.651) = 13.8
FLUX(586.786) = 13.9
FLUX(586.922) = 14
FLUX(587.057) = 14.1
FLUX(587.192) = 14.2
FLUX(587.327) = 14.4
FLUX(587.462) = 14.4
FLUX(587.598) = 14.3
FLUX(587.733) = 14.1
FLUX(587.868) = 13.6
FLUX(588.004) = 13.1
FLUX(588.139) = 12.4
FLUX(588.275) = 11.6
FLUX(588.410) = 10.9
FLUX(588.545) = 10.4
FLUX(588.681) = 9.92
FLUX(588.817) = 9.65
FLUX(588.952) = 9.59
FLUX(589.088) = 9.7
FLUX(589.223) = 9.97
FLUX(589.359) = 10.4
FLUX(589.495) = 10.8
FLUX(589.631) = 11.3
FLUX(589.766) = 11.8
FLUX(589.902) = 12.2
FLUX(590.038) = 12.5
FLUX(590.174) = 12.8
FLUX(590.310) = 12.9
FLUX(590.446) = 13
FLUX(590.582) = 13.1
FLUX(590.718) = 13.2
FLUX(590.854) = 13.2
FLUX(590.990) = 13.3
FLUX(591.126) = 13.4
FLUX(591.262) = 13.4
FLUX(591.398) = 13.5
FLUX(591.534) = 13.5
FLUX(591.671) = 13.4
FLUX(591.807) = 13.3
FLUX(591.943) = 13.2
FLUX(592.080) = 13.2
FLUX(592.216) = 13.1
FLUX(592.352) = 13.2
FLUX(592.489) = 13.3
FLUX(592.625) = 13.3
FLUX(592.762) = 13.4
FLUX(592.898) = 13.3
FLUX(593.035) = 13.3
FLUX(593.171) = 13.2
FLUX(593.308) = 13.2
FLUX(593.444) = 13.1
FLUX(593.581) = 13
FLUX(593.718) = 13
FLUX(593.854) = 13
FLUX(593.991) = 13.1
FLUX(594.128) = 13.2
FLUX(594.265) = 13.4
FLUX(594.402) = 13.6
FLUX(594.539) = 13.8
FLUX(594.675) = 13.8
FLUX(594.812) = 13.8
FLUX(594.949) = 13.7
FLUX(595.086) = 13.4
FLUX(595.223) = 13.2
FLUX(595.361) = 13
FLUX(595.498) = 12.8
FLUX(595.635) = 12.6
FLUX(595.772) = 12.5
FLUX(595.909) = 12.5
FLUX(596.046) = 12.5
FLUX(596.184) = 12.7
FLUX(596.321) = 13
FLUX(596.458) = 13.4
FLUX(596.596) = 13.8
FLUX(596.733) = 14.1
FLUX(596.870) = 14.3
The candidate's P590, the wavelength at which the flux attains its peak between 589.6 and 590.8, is 590.718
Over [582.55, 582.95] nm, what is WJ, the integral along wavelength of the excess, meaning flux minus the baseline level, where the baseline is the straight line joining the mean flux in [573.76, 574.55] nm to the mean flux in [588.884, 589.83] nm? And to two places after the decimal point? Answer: 0.77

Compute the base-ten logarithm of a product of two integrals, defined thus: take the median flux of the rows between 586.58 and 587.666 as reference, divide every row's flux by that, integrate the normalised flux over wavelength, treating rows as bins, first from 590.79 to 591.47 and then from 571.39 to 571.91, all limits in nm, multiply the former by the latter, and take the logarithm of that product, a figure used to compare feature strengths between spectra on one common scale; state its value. -0.5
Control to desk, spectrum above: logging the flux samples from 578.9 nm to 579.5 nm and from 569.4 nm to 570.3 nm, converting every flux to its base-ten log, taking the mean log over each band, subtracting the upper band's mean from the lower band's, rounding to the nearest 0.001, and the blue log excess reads -0.016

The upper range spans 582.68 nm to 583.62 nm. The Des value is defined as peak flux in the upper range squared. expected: 190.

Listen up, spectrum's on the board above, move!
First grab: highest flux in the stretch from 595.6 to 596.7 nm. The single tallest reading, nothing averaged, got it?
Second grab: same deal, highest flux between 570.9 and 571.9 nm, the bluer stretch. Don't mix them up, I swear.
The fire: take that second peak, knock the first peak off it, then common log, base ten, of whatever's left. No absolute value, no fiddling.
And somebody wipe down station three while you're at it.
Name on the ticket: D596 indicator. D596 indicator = -1.0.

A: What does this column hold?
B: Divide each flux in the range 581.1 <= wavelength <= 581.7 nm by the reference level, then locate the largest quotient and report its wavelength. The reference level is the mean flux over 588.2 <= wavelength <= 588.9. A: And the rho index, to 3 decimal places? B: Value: 581.139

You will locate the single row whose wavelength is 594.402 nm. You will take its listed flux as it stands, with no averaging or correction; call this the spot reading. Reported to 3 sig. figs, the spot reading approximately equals 13.6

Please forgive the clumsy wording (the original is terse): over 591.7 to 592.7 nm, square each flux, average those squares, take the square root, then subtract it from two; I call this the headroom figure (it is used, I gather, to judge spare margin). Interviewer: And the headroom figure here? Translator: -11.2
